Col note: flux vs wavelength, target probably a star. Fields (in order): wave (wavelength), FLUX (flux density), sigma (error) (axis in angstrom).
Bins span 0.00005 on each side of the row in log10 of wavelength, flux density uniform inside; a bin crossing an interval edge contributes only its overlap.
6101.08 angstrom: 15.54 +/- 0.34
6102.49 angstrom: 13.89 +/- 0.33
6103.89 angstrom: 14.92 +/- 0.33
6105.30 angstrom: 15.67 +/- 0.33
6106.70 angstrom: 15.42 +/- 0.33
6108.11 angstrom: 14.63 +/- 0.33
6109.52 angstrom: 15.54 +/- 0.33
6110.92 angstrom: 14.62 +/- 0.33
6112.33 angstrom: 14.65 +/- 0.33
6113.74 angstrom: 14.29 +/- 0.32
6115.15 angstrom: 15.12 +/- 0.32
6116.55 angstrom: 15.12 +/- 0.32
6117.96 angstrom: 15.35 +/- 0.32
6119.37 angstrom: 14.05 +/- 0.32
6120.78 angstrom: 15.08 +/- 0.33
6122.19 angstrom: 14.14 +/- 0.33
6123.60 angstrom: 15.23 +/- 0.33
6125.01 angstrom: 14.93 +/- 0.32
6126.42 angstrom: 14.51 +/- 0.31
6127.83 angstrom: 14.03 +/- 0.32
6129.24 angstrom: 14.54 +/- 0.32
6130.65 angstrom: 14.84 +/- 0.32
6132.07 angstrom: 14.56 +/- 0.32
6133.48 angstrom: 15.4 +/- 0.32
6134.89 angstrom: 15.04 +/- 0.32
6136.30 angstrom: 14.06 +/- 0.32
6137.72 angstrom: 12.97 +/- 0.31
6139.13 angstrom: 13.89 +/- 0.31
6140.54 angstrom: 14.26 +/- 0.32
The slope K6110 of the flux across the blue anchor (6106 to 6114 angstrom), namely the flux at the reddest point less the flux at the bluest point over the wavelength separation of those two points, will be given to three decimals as -0.161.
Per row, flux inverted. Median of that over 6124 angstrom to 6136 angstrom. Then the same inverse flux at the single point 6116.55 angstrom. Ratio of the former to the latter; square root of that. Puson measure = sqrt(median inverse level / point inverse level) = 1.014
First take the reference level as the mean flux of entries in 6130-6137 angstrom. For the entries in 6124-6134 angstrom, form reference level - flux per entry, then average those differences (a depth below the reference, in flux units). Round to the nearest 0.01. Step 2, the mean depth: 0.09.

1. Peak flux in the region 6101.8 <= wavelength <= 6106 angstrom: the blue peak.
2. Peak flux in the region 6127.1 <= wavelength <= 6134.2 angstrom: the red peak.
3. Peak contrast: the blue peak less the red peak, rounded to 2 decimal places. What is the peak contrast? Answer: 0.27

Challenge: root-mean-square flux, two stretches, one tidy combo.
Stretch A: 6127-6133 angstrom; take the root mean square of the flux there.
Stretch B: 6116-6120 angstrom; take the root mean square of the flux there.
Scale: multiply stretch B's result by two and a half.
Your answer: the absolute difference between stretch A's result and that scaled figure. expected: 22.6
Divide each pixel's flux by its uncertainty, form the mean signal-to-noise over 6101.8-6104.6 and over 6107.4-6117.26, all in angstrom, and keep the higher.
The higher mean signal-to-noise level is 45.6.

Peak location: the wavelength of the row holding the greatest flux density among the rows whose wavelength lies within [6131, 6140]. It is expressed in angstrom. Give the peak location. 6133.48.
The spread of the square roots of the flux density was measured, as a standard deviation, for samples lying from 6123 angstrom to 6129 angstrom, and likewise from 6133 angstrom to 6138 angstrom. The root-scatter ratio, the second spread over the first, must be 2.1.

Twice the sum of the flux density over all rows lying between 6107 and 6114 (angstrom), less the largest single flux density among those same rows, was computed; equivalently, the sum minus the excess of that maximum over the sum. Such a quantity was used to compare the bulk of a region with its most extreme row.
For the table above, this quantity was 132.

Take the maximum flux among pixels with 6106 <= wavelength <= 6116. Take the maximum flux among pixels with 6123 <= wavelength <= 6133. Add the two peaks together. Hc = 30.8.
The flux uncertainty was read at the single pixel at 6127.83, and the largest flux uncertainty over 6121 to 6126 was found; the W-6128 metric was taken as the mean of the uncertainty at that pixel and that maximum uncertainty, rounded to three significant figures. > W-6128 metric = 0.325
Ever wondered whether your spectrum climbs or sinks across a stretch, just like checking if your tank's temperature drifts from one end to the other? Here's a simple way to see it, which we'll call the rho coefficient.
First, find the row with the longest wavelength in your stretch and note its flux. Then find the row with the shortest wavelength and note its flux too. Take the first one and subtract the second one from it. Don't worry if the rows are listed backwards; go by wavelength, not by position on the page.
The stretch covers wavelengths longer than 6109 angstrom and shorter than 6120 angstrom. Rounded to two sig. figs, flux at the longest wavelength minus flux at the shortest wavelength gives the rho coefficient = -1.5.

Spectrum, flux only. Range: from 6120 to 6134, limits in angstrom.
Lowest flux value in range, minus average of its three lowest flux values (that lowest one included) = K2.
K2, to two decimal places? -0.20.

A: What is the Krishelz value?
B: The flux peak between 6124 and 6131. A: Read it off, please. 14.93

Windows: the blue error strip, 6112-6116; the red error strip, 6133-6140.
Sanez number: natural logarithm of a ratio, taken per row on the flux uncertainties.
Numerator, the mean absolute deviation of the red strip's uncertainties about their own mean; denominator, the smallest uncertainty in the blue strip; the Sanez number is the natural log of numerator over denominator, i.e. -4.20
